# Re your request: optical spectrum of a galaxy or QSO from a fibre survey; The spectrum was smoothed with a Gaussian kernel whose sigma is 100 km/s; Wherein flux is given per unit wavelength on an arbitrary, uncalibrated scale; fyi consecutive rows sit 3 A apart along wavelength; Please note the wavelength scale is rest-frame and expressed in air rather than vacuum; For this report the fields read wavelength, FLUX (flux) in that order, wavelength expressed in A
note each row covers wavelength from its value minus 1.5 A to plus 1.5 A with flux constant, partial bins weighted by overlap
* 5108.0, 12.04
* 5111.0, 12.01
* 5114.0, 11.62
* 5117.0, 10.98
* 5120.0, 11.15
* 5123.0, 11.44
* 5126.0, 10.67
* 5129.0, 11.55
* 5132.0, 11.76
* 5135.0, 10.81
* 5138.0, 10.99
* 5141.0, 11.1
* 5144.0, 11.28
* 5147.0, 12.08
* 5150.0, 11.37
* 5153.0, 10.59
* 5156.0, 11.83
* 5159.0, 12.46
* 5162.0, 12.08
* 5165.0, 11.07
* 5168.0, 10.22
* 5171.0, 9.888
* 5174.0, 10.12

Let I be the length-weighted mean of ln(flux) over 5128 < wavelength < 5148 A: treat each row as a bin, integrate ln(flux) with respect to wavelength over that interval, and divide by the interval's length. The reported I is 2.428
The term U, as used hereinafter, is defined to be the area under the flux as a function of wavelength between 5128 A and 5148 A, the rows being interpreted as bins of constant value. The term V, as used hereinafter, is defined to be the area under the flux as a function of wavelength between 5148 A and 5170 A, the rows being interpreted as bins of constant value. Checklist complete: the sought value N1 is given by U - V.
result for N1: -23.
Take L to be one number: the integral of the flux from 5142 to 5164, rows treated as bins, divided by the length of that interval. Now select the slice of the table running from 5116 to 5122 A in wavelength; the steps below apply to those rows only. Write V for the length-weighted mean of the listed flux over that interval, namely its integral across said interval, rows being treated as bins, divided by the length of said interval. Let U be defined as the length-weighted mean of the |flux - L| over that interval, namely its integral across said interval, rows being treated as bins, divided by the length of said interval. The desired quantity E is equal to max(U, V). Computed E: 11.1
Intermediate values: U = 0.54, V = 11.1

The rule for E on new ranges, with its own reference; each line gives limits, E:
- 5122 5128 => 11.1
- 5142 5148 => 11.6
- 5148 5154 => 11.1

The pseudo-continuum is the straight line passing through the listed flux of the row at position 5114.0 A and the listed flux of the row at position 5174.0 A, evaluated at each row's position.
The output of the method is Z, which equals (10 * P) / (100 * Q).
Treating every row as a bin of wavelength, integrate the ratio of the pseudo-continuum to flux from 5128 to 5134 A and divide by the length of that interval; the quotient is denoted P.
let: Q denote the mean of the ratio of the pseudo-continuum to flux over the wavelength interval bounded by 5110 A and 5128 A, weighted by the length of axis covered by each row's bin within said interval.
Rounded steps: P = 0.966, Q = 1.02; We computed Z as 0.095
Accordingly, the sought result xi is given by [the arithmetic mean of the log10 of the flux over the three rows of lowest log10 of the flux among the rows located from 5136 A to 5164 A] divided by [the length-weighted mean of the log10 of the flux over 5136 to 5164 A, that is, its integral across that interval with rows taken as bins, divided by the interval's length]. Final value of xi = 0.978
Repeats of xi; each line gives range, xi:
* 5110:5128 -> 0.987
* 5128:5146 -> 0.989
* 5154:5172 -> 0.967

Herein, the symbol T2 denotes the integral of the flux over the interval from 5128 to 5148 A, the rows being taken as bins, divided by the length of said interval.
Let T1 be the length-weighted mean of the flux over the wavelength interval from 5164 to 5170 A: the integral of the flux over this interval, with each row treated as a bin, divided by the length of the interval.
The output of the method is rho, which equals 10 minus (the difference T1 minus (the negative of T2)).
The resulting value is -11.9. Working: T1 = 10.5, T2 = 11.3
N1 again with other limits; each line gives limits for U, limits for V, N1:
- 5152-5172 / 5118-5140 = -22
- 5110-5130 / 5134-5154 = 3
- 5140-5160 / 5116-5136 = 6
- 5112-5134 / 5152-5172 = 25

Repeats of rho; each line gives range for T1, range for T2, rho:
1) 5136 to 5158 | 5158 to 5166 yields -13.2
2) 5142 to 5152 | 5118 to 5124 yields -12.8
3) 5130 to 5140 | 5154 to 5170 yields -12.7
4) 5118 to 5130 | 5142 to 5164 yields -12.8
